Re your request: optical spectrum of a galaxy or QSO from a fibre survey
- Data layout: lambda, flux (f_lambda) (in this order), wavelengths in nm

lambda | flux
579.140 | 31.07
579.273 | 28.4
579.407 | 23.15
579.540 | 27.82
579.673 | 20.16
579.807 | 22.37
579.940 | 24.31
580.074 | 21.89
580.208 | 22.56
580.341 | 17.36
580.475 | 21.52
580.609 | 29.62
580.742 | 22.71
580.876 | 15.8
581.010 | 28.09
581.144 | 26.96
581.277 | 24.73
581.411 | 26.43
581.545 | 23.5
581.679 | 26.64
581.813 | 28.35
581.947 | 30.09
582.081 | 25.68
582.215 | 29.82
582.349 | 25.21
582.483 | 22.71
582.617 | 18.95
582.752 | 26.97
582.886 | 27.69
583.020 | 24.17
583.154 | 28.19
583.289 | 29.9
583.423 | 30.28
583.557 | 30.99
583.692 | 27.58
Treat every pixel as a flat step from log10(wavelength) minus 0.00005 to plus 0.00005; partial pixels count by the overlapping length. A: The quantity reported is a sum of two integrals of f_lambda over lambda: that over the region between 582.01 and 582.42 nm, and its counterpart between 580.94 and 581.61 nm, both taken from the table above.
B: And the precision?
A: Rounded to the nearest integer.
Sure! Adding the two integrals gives 28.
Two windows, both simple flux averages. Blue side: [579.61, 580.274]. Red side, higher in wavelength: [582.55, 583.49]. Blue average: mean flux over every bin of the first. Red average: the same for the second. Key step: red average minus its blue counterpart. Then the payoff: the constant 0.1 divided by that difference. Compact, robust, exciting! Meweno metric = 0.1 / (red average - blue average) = 0.023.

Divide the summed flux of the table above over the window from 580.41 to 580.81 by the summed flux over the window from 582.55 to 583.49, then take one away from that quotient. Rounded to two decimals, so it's -0.60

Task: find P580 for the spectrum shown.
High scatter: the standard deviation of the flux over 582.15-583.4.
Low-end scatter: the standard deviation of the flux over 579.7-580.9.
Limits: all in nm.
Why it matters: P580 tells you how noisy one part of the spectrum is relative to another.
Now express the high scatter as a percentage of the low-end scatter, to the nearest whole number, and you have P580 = 91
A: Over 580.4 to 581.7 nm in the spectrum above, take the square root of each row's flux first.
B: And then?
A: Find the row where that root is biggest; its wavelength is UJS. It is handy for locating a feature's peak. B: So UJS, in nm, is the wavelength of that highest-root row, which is 580.609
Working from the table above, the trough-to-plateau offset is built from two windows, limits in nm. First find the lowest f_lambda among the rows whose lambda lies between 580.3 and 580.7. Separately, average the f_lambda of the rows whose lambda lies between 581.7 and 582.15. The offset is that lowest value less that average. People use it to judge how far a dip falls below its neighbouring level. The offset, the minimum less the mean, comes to -11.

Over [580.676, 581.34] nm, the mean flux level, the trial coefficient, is 23.7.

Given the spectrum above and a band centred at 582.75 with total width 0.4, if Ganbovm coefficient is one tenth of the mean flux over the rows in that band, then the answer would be 2.45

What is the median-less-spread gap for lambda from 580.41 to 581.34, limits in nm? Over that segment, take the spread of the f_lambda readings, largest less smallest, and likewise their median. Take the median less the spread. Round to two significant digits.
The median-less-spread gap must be 11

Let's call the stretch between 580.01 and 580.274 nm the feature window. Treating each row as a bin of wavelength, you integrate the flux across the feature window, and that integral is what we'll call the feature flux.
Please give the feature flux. 5.9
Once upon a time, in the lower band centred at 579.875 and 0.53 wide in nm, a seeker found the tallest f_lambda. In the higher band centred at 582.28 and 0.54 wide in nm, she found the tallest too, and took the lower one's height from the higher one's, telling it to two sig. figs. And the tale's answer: 5.5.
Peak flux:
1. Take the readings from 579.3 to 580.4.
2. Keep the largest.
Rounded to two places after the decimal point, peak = 27.82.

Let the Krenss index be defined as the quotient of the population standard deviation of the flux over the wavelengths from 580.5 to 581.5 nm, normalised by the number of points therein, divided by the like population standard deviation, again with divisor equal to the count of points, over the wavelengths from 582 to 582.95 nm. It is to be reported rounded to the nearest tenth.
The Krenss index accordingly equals 1.3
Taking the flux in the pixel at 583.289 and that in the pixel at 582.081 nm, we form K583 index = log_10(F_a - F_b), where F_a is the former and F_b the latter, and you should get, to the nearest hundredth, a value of 0.63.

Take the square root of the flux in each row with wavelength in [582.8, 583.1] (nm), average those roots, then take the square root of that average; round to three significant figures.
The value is 2.26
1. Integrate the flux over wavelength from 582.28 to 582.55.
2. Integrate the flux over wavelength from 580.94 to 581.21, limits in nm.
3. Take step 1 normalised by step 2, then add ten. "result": 10.9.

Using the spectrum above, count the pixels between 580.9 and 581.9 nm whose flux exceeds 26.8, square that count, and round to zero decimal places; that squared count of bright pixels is 9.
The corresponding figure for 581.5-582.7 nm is 9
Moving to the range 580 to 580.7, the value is 1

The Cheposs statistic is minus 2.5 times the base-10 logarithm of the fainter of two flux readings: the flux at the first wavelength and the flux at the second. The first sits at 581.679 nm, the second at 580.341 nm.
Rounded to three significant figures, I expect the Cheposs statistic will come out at -3.10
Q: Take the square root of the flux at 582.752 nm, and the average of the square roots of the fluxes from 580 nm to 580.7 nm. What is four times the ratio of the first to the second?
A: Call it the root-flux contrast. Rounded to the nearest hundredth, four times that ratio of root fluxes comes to 4.39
